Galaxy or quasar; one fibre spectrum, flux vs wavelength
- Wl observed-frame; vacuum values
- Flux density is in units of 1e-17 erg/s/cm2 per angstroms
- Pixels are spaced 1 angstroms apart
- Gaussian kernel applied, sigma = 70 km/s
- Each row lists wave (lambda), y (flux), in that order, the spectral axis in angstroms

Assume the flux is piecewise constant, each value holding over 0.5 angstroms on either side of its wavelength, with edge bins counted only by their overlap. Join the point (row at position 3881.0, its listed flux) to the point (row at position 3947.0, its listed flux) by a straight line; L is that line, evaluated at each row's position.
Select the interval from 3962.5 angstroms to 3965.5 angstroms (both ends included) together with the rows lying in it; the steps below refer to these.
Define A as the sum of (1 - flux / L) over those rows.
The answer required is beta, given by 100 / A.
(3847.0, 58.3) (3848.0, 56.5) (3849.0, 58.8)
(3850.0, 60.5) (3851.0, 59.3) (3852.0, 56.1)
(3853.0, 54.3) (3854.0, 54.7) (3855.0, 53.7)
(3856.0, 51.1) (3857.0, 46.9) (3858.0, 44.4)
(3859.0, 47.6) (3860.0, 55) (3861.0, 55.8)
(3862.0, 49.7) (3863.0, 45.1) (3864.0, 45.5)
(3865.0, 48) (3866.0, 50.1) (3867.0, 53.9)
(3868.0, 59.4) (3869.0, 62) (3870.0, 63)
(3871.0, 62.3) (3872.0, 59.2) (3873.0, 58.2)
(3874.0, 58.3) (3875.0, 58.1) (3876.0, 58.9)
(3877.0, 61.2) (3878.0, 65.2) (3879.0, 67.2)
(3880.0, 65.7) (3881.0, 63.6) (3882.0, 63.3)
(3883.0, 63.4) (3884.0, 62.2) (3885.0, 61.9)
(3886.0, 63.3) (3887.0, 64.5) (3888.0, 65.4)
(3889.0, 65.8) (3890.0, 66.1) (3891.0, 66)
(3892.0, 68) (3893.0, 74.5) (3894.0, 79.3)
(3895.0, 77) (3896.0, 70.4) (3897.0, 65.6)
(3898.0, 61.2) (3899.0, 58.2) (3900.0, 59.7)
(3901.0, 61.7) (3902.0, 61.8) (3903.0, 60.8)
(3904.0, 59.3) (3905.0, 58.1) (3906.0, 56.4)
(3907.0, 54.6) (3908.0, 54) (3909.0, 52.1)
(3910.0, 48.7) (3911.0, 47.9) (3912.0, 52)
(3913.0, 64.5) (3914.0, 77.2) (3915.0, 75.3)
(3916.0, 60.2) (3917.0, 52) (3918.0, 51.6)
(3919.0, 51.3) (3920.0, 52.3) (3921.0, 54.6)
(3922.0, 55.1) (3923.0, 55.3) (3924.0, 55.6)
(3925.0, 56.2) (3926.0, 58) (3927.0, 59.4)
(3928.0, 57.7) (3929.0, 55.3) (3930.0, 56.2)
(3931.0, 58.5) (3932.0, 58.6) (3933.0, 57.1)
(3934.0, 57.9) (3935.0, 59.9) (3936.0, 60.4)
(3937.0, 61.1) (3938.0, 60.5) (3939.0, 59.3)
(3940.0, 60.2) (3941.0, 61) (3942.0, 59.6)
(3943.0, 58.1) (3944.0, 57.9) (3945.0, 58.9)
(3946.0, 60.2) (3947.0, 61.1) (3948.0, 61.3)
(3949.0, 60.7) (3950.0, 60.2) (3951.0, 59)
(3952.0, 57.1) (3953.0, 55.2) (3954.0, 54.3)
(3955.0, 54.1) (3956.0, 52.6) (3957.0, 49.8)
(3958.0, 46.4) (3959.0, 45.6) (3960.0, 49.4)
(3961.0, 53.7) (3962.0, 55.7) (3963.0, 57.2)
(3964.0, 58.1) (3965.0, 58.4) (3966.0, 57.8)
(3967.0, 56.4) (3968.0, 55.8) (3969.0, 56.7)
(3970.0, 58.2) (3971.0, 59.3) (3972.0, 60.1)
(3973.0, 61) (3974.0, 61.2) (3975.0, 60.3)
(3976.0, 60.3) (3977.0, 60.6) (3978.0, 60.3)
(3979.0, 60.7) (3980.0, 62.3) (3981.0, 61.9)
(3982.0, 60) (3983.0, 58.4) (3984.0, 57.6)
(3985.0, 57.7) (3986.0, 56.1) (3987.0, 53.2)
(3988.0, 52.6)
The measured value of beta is 788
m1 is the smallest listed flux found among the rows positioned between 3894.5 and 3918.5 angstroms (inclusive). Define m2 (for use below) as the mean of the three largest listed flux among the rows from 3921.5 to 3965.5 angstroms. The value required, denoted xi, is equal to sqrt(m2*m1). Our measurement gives 54.1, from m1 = 47.9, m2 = 61.2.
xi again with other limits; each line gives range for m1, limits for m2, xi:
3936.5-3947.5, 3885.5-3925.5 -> 67.1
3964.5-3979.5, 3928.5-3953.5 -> 58.4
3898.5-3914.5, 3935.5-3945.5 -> 54.0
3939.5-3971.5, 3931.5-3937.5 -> 52.5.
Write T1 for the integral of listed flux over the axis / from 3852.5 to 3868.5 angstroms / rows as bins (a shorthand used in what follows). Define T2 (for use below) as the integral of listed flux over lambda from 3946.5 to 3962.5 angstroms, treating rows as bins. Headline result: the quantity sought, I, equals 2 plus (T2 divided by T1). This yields 3.07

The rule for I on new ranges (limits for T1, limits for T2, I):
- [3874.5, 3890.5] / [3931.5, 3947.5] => 2.94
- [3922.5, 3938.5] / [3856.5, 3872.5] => 2.91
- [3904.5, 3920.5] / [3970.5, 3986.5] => 3.05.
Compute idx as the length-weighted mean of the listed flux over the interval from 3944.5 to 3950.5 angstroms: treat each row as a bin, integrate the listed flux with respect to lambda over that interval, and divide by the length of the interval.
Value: 60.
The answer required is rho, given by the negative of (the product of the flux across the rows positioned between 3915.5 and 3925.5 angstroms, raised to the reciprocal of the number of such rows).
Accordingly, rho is -54.4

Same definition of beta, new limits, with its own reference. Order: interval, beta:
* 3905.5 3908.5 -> 274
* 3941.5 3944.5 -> 751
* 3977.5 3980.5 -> -1646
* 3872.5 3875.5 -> 376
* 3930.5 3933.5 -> 571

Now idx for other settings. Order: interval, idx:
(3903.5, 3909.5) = 56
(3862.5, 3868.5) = 50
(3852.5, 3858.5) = 51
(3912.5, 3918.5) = 63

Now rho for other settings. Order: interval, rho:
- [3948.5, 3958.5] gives -54.8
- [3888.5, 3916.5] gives -62.2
